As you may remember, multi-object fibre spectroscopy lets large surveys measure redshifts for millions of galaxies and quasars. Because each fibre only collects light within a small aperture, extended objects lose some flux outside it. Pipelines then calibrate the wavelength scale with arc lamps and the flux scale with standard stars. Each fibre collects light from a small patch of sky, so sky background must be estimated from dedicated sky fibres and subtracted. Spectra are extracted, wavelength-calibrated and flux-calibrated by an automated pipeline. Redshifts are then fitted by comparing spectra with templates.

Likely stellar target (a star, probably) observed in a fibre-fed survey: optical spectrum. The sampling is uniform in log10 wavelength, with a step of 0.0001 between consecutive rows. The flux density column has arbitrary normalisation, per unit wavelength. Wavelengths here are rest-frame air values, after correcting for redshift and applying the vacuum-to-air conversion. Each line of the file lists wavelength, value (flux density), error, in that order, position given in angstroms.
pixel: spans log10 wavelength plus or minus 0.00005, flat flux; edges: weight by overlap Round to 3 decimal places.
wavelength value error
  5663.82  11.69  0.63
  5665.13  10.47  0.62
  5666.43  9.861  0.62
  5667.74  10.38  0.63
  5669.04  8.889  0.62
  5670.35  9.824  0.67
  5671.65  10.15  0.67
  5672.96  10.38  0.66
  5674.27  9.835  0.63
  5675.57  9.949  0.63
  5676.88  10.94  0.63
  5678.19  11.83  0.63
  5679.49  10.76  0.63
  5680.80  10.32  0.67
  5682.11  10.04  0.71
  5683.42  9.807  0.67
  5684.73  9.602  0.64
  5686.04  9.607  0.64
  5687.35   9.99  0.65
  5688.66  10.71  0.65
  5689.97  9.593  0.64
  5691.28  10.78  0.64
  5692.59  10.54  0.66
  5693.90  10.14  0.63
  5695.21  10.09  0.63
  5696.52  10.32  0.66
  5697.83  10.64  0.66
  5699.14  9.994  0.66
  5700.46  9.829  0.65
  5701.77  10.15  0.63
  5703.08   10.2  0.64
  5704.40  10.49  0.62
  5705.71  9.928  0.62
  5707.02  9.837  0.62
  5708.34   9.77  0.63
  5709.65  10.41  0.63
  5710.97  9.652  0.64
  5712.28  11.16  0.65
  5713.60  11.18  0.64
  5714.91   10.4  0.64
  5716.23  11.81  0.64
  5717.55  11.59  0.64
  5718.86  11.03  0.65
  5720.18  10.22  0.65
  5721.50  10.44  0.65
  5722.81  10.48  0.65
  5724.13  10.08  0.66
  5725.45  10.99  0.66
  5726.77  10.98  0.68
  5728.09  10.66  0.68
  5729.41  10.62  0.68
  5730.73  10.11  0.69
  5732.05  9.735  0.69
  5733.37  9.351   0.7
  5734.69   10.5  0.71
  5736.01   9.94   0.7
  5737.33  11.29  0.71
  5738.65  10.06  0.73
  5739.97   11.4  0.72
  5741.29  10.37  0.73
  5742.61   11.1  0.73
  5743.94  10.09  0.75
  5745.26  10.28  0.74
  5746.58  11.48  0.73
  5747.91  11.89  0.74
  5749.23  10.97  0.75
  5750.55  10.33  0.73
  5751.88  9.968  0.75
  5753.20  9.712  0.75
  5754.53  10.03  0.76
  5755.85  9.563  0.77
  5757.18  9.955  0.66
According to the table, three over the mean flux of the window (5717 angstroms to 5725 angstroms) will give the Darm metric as 0.282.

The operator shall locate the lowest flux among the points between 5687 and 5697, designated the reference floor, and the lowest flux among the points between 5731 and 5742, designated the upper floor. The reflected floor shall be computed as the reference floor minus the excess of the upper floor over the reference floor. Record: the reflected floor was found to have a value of 9.8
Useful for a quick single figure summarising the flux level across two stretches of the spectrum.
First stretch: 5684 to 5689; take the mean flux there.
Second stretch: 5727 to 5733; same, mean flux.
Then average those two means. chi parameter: 10.1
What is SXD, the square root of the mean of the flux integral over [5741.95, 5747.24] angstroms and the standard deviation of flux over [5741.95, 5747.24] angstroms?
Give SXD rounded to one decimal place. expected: 5.4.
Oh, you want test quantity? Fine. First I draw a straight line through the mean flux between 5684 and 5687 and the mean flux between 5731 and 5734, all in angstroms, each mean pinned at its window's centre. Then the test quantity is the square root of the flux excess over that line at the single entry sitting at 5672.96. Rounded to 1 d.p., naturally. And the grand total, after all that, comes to 0.9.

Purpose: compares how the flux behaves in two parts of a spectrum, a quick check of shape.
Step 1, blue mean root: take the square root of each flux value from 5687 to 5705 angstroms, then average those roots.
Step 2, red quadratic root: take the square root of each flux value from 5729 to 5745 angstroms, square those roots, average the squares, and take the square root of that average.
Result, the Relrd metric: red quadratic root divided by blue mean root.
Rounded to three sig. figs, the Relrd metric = 1.01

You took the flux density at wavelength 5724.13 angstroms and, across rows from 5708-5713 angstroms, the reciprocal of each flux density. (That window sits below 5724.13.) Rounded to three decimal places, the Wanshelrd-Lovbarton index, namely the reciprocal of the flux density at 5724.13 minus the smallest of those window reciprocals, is 0.010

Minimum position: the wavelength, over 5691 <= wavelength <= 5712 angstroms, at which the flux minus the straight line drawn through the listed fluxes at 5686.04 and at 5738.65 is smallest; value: 5710.97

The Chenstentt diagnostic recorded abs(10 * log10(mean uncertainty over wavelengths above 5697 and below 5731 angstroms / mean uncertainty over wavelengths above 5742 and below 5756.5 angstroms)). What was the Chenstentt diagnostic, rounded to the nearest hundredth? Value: 0.61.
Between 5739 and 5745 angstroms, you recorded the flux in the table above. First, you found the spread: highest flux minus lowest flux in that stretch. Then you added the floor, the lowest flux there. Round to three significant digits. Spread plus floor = 11.4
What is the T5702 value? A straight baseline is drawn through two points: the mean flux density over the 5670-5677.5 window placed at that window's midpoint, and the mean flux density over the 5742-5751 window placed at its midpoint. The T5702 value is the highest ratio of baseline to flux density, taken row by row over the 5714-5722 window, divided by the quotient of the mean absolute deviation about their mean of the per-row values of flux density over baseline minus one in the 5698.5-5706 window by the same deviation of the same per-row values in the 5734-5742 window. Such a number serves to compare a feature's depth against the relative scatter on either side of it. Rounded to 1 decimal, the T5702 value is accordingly 2.9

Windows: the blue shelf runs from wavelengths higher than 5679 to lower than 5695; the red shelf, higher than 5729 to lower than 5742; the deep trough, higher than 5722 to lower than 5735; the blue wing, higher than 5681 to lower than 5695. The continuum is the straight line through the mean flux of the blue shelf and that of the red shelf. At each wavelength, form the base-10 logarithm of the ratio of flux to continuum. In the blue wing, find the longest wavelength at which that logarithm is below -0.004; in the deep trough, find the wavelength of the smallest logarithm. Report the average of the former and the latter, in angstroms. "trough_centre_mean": 5711.7 angstroms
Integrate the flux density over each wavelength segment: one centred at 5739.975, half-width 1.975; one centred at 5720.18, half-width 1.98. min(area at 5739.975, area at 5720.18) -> 42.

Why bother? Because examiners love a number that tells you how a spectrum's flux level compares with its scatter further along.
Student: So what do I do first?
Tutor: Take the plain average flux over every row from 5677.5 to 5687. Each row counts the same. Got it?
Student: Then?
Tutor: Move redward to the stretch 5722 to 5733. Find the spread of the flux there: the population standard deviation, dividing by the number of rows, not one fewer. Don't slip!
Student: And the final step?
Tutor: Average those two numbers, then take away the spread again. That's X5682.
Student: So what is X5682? 4.93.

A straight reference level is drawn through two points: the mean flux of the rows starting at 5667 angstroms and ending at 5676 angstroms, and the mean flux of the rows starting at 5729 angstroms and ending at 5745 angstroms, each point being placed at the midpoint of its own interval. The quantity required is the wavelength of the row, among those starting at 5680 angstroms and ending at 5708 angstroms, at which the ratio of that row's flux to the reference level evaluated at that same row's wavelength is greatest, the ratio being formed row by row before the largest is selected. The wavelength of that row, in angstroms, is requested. 5691.28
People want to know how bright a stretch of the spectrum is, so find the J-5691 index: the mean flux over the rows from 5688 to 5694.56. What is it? 10.4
